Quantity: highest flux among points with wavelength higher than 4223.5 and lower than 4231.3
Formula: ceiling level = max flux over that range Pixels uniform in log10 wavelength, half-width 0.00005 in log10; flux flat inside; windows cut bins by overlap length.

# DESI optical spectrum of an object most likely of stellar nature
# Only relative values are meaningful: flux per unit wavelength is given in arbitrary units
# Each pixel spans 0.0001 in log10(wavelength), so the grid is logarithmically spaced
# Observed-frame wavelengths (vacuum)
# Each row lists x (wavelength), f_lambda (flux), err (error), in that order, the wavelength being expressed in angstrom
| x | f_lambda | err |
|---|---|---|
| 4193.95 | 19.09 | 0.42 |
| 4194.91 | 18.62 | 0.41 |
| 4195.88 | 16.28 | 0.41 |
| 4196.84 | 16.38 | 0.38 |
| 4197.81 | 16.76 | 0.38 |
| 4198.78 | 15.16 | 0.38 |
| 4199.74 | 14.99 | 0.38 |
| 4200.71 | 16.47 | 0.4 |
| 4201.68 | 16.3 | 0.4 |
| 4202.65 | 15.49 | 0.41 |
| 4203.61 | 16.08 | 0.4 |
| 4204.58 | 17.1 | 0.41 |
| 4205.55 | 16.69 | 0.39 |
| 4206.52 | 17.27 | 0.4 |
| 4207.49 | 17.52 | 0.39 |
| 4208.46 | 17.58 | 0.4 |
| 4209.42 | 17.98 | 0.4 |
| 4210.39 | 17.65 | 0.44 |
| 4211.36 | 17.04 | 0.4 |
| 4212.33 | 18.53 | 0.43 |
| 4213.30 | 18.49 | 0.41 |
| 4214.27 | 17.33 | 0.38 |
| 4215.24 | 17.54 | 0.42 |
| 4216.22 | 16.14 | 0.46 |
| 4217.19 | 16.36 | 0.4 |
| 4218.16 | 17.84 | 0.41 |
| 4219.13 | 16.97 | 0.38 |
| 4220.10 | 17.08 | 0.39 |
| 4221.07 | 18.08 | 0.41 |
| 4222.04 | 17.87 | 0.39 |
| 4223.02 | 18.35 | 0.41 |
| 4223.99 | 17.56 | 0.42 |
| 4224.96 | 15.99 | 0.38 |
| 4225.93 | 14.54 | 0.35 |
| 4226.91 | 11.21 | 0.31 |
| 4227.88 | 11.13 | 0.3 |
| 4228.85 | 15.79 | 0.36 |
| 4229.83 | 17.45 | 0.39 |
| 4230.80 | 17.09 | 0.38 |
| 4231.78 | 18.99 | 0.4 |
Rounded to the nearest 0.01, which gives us 17.56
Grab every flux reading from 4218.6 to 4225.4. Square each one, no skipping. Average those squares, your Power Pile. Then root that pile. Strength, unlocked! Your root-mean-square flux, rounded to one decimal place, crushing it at 17.4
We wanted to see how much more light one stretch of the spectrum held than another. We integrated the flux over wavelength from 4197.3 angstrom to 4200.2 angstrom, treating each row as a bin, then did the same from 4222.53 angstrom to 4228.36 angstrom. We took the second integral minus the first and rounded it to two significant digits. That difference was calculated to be 41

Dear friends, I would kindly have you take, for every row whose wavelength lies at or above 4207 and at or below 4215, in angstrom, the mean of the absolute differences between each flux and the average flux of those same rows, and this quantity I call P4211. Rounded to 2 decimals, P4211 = 0.43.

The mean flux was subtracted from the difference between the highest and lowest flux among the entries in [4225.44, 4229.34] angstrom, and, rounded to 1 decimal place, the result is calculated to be -8.5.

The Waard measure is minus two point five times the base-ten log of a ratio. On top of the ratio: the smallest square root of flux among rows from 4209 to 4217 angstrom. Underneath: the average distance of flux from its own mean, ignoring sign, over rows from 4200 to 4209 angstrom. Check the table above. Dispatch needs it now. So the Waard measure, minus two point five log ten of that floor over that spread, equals -2.1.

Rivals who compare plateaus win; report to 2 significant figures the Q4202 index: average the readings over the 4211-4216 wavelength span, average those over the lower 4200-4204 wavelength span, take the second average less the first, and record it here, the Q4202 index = -1.7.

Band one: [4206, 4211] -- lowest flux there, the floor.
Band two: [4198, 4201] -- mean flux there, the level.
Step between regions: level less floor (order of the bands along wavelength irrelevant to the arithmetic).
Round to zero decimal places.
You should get -2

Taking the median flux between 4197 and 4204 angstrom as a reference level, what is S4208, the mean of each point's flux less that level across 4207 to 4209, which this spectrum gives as 1.5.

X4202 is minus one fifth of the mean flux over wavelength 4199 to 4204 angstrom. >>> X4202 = -3.17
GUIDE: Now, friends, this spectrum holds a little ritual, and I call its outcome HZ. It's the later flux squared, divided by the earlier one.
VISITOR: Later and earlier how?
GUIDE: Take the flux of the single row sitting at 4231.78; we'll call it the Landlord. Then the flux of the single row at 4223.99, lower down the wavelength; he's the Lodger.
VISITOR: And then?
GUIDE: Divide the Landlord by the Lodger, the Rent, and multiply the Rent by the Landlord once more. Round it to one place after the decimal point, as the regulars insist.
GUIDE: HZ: 20.5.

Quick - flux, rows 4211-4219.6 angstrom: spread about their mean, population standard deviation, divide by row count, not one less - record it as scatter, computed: 0.79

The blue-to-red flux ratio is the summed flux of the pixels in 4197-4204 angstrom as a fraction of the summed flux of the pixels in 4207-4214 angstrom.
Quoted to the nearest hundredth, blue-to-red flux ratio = 0.89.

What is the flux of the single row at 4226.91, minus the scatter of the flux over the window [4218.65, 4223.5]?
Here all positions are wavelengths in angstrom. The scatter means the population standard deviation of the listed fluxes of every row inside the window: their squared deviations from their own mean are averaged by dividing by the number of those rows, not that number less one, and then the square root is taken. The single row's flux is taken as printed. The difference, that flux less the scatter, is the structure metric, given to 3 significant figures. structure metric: 10.7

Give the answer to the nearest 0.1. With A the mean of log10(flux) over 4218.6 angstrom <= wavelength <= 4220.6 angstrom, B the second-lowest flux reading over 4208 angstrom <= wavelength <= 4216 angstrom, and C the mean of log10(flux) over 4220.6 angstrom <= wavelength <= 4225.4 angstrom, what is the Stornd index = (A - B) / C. -12.9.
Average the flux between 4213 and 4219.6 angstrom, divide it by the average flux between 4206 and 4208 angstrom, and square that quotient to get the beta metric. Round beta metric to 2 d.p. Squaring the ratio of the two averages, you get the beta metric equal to 0.98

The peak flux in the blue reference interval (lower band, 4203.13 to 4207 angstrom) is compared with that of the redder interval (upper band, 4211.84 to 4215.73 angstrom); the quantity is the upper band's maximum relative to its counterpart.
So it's 1.07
